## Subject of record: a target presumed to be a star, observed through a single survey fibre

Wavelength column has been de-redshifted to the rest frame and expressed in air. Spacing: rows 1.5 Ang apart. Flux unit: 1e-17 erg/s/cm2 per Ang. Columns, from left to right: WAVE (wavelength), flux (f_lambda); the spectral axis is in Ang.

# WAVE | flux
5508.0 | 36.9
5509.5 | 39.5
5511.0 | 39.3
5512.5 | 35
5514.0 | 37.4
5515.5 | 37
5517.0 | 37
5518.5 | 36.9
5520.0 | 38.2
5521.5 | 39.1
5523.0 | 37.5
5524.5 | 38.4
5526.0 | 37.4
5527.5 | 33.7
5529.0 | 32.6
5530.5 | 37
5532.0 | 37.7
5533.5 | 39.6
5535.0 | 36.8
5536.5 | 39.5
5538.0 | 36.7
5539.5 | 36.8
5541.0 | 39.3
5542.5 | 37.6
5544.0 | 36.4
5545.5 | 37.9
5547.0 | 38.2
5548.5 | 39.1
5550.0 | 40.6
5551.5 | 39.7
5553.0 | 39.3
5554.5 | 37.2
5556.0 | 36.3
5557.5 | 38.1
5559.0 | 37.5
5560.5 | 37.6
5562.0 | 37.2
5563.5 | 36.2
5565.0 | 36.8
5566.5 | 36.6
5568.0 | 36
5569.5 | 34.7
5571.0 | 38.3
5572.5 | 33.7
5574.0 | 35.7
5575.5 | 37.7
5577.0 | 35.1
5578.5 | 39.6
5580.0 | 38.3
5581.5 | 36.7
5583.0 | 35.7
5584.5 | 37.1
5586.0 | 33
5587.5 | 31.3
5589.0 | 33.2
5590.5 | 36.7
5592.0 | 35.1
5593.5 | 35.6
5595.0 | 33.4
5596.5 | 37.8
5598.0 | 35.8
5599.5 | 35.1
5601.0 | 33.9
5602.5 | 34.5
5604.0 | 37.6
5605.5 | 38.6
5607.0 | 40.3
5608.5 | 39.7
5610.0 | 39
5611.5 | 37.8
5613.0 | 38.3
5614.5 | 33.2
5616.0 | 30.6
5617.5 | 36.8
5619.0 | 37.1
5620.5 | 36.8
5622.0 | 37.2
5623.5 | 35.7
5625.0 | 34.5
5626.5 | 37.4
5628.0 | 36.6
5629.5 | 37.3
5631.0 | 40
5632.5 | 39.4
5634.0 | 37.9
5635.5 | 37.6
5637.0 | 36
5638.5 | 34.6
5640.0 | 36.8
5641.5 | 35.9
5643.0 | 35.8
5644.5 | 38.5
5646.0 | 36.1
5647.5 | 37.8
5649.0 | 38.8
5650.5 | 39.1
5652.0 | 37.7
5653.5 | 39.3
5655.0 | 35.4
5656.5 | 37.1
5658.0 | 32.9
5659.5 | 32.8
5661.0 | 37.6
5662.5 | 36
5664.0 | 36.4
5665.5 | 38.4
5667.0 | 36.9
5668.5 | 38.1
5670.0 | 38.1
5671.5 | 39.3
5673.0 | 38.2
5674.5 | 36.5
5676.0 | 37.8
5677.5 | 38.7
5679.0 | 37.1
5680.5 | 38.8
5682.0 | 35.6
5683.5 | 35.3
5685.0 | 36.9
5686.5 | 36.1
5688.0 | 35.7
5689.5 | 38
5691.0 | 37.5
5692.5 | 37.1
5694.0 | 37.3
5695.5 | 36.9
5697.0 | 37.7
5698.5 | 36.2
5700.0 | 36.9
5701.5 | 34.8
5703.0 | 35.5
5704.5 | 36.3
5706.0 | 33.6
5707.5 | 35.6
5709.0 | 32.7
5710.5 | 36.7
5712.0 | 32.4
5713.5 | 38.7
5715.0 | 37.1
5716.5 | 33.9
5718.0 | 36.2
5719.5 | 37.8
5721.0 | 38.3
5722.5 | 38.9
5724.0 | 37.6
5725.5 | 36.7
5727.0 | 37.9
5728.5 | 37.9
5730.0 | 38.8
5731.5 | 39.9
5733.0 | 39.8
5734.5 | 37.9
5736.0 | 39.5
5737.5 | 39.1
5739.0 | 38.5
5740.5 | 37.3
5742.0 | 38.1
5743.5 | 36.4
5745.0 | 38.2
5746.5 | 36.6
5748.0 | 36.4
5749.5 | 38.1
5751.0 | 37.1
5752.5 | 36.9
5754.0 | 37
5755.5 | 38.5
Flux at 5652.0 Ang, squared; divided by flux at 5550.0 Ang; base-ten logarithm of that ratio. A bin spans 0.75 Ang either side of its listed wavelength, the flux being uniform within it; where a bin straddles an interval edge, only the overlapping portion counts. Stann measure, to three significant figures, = 1.54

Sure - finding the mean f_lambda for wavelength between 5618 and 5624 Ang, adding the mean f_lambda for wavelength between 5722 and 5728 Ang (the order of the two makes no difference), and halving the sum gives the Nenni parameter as 37.2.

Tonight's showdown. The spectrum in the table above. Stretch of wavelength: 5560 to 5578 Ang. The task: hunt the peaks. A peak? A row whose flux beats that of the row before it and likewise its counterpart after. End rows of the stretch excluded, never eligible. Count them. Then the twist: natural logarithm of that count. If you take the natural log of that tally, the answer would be 1.10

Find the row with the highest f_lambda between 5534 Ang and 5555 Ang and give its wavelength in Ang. 5550.0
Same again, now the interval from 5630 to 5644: 5631.0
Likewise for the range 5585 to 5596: 5590.5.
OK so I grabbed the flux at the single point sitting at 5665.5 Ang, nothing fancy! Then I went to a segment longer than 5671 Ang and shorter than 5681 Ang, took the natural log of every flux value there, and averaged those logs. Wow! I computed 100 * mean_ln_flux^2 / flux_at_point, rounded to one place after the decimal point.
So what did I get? 34.5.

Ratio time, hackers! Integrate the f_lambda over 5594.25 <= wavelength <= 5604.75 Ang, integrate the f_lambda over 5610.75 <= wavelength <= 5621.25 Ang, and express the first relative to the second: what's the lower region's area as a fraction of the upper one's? 0.99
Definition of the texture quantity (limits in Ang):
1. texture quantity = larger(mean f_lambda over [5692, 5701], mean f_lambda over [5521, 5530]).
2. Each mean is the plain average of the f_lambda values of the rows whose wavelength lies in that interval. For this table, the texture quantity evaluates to 37.0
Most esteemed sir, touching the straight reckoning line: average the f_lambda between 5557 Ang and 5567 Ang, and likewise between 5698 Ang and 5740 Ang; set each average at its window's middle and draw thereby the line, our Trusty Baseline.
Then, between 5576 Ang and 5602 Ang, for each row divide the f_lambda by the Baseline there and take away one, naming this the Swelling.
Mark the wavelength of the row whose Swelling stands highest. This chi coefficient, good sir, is 5578.5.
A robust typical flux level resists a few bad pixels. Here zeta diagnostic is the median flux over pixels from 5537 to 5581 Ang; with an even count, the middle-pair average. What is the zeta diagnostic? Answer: 37.5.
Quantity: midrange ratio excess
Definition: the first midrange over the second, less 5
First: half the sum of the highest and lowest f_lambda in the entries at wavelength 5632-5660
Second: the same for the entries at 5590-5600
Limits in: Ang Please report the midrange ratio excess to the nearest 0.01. -3.99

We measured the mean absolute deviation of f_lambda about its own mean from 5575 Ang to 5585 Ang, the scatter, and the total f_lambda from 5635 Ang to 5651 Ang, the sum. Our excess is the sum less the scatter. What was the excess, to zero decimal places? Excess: 406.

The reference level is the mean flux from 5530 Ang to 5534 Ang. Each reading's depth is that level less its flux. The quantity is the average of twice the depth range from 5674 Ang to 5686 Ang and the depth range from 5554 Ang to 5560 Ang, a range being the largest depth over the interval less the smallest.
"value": 4.4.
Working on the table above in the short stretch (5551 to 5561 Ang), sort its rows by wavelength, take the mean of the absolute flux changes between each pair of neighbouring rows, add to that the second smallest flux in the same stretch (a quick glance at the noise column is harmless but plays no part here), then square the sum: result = 1458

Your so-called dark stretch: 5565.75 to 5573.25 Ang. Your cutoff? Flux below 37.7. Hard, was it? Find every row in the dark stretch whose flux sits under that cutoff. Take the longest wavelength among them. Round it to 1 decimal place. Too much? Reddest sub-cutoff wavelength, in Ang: 5572.5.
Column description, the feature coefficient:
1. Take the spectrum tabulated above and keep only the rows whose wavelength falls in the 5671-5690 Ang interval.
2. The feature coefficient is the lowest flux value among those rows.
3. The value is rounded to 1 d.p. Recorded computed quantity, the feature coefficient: 35.3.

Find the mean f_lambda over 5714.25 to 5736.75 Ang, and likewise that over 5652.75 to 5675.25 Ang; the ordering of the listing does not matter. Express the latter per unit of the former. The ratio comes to 0.97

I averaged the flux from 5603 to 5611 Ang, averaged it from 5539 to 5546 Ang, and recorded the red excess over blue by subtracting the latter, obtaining 1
